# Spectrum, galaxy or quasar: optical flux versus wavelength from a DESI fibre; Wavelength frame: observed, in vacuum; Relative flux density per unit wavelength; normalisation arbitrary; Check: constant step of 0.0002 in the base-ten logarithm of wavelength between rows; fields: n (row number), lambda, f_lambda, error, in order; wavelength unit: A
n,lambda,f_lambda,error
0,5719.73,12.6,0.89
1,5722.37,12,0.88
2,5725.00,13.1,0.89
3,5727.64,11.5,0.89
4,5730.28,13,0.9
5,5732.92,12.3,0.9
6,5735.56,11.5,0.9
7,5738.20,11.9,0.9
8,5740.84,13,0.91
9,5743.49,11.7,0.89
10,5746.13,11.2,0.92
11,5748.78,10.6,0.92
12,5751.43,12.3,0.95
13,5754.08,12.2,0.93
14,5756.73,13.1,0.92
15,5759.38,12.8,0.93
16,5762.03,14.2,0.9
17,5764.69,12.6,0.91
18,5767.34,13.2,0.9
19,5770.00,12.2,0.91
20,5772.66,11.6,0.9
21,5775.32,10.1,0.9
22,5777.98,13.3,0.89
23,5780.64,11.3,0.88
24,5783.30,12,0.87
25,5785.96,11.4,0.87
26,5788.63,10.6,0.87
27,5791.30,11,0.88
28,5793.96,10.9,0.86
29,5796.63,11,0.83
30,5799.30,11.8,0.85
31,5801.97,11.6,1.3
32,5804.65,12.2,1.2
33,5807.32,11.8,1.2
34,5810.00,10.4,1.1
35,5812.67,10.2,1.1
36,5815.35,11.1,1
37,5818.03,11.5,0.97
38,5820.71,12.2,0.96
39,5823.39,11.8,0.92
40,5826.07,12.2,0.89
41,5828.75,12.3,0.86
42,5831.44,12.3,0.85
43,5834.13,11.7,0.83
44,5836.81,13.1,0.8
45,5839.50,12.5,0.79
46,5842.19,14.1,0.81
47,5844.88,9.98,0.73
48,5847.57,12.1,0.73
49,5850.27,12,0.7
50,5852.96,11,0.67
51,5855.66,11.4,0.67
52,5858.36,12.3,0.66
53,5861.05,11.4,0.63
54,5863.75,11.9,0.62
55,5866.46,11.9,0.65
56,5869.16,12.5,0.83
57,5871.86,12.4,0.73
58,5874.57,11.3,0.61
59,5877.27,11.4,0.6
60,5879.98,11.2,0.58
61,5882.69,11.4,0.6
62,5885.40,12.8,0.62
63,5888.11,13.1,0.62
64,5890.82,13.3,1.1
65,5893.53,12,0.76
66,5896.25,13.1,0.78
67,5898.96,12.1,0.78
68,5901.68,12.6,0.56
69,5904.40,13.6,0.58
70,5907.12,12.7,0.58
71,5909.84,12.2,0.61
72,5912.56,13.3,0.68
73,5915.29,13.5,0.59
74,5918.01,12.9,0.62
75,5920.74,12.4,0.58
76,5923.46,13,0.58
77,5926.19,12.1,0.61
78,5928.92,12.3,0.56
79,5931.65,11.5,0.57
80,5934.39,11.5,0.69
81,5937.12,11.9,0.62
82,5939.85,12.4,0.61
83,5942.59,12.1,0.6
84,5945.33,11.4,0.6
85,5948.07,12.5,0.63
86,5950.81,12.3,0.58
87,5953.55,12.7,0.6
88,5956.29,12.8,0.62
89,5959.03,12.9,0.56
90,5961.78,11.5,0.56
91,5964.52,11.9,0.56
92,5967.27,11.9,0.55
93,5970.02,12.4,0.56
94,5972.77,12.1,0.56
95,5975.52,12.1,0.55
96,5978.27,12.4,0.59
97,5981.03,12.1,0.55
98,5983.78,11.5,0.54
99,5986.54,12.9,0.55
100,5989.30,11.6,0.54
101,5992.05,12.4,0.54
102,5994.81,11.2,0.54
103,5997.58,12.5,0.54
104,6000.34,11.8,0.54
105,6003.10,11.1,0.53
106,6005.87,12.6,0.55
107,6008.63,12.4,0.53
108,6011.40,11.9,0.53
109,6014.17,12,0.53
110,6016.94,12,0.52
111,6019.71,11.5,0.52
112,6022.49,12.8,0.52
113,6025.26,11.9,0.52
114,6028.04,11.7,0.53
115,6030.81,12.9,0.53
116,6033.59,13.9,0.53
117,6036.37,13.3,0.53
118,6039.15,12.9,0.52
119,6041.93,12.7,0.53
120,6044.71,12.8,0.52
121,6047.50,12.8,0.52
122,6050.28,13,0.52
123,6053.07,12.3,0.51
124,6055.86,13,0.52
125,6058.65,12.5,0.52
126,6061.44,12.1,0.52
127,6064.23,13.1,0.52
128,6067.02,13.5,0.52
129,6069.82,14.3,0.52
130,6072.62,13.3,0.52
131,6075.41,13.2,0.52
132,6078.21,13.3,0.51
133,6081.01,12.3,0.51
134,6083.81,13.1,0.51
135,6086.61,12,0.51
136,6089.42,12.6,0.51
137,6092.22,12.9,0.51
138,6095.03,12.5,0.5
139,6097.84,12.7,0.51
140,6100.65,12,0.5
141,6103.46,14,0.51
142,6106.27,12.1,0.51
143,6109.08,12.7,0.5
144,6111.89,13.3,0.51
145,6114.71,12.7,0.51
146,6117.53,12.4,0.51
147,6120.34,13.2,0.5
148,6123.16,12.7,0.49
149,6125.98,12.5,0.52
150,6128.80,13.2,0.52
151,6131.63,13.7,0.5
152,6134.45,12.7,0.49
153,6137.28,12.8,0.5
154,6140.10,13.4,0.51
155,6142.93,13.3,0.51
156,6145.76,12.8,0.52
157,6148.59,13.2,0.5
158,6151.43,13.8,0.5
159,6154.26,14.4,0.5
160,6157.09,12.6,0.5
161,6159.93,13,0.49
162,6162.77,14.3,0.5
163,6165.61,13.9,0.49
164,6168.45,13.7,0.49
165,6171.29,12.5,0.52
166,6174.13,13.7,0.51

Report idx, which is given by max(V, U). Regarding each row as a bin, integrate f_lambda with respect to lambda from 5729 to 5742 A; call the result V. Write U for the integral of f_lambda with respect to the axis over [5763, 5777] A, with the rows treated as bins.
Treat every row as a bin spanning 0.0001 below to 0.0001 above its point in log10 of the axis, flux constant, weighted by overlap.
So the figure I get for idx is 168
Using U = 168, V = 160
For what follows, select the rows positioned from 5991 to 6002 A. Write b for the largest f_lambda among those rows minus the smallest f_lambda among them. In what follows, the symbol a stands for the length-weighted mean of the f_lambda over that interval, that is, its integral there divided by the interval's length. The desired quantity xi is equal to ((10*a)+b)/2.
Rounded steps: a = 11.9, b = 1.3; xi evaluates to 60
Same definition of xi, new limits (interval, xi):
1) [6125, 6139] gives 66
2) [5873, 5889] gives 60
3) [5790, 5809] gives 58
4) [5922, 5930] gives 63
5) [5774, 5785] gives 60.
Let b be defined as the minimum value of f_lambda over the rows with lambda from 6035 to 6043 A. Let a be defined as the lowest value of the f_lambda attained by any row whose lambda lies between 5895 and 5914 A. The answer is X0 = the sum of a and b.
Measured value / 24.8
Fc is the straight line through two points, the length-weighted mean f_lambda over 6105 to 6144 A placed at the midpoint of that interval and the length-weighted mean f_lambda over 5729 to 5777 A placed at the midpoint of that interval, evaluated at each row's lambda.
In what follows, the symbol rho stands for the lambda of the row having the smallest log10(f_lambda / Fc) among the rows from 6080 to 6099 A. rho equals 6086.61 A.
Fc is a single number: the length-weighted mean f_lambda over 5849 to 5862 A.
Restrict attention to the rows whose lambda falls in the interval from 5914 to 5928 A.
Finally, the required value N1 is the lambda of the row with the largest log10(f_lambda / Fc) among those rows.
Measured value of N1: 5915.29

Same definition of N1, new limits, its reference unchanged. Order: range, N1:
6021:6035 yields 6033.59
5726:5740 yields 5730.28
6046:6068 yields 6067.02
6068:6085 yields 6069.82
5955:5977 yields 5959.03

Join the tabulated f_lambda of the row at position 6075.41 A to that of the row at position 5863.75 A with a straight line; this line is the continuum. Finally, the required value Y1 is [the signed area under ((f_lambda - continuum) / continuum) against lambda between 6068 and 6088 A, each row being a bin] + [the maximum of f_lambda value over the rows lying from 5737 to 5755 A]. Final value 12.8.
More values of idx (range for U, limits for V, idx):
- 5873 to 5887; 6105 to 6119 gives 177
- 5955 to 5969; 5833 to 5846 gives 171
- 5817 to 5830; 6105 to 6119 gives 177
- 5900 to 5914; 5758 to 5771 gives 180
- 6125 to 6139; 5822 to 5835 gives 182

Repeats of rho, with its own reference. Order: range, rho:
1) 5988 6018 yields 6003.10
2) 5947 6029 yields 6003.10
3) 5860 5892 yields 5879.98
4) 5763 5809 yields 5775.32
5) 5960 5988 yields 5983.78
